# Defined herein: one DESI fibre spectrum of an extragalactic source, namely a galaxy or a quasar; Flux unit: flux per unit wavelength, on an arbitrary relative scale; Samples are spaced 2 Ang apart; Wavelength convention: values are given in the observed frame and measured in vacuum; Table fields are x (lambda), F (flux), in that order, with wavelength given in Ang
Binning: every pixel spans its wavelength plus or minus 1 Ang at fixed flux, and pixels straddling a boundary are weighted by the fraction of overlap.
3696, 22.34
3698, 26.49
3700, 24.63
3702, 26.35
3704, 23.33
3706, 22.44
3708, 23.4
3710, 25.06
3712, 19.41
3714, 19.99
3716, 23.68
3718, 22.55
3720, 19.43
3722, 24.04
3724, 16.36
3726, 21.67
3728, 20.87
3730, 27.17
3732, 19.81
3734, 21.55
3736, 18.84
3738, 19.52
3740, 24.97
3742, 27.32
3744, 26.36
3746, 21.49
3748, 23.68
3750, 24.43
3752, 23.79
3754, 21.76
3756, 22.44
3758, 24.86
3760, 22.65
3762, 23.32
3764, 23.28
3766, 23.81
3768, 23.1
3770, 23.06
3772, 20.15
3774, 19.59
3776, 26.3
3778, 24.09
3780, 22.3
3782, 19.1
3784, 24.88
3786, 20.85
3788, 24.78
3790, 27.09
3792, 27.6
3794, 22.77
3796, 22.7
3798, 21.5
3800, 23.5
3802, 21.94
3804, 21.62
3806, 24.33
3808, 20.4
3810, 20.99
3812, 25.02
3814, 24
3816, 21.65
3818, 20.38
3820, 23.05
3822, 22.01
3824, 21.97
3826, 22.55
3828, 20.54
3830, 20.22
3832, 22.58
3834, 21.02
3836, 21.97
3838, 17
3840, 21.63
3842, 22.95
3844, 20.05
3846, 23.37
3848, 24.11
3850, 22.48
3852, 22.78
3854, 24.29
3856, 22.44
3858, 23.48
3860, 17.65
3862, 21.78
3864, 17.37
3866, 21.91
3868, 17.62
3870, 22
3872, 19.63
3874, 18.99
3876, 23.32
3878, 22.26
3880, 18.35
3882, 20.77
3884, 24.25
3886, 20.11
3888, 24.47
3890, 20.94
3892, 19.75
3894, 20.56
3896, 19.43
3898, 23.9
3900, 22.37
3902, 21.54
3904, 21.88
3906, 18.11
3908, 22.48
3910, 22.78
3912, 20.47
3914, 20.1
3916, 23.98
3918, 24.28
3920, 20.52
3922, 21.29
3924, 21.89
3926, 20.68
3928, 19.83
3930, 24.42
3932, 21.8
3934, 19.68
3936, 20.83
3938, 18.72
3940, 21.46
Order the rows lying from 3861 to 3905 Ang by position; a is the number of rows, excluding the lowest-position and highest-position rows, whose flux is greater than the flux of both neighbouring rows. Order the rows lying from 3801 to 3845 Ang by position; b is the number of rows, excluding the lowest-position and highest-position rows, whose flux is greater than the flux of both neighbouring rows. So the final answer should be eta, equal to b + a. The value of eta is 14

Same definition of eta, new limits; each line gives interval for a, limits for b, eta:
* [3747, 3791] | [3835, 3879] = 14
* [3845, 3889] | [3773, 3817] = 14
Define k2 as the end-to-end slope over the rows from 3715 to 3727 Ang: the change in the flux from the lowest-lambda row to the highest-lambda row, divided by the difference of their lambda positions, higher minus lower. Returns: -0.20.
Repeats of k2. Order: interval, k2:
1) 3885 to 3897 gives -0.07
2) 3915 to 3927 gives -0.33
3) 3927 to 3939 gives -0.11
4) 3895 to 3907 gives -0.13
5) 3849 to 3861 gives -0.48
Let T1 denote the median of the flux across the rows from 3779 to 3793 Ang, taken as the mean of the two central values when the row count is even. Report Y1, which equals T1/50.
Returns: 0.496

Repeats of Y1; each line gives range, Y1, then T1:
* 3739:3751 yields 0.494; 24.7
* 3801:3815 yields 0.439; 21.9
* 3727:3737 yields 0.417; 20.9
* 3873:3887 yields 0.415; 20.8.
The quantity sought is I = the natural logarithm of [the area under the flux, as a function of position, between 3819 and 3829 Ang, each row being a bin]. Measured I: 5.39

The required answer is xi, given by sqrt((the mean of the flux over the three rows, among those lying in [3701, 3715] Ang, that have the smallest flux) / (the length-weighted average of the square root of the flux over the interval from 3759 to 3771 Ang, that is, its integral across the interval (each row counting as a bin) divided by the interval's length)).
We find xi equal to 2.07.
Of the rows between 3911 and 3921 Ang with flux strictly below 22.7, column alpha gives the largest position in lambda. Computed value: 3920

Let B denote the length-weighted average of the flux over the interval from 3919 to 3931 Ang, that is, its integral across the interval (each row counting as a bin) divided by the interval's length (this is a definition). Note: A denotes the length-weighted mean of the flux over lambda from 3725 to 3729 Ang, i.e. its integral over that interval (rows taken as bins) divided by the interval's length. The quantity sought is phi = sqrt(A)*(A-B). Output -1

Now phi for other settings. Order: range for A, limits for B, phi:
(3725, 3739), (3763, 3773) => -6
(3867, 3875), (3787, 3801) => -21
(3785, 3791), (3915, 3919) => 1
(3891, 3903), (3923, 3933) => -2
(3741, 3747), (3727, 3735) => 14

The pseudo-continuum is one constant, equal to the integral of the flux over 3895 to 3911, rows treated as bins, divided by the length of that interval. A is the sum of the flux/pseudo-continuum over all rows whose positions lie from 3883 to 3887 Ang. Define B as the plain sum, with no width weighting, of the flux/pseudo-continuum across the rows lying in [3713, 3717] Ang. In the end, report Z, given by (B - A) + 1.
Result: 0.97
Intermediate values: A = 2.06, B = 2.03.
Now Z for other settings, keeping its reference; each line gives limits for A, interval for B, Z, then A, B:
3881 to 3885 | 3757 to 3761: 1.12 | 2.09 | 2.20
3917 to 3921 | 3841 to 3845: 0.92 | 2.08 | 1.99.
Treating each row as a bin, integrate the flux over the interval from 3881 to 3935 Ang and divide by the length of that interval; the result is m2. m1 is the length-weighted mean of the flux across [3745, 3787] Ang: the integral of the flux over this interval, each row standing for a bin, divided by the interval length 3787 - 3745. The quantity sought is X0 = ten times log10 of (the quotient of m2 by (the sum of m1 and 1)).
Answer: -0.43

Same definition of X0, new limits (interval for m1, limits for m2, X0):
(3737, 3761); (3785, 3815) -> -0.24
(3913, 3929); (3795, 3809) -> -0.06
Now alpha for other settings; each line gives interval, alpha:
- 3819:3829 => 3828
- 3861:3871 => 3870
